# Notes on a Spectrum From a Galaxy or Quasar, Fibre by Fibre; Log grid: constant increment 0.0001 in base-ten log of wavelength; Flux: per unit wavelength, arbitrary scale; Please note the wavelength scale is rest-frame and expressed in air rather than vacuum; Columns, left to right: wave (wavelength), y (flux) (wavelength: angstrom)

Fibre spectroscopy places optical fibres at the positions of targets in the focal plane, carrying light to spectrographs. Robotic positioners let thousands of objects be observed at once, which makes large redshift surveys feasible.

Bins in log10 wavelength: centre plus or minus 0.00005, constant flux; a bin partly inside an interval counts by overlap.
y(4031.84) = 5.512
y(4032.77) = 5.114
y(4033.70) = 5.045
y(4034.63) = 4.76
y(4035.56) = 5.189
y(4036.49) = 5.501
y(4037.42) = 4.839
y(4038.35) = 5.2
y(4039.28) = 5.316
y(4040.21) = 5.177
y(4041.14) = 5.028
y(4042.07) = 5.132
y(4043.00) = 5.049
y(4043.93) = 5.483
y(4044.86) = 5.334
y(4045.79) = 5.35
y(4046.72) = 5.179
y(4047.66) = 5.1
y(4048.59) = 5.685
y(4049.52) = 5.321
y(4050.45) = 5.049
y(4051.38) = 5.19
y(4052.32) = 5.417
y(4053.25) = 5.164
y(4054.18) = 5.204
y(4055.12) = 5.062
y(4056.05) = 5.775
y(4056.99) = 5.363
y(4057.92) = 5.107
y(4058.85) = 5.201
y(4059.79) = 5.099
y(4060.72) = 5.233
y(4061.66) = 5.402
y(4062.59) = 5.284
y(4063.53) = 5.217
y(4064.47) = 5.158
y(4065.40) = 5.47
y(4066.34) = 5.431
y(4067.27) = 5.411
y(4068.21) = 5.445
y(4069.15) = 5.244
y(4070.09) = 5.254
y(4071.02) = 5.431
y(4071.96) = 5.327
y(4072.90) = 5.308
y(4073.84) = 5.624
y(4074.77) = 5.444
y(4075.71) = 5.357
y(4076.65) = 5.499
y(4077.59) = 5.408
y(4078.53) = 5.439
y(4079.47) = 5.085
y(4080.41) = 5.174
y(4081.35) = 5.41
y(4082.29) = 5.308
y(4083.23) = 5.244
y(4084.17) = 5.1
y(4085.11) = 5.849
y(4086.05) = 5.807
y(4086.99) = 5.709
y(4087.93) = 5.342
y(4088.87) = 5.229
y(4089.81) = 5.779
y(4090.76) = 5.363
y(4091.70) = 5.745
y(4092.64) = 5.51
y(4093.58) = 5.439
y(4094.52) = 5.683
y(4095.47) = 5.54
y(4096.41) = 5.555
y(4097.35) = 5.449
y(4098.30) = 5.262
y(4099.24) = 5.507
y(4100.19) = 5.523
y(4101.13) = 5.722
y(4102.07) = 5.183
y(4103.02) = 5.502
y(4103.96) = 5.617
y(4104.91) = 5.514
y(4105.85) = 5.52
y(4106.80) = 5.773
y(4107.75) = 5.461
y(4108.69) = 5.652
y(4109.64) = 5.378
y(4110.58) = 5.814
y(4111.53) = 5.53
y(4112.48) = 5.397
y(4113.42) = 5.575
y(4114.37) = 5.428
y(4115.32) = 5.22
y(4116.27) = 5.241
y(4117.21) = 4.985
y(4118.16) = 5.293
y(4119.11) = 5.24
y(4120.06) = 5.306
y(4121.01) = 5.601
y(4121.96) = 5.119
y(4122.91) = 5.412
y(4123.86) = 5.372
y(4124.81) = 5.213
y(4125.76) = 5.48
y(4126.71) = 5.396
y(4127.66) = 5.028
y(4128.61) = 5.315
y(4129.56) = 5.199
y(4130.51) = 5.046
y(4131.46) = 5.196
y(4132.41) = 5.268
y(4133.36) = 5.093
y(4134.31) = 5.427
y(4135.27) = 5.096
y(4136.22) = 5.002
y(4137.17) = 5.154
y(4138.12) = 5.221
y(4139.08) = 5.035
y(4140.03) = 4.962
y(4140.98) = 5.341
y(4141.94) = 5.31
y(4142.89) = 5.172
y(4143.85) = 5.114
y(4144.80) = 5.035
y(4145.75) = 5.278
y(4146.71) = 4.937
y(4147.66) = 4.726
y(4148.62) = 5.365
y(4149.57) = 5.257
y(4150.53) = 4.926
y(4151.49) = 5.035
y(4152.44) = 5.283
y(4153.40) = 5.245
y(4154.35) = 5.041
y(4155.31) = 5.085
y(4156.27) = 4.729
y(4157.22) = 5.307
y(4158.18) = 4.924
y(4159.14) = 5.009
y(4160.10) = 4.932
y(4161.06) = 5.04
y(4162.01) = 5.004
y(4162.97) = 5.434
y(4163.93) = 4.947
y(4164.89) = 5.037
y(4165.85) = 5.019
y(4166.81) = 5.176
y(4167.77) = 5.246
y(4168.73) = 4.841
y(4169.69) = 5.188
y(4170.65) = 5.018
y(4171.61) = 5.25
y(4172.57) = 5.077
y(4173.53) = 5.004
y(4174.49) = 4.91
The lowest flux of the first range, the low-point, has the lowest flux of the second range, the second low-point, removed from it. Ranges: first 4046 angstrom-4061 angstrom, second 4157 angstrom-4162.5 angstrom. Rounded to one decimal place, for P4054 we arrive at 0.1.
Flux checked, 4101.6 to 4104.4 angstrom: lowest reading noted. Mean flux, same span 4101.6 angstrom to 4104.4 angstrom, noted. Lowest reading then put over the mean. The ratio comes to 0.954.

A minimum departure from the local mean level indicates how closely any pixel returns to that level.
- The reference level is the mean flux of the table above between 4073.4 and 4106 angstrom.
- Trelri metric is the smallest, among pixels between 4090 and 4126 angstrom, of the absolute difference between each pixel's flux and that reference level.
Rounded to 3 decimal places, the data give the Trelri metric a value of 0.009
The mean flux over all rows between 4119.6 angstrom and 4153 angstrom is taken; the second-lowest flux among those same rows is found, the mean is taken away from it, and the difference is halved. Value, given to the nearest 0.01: -0.13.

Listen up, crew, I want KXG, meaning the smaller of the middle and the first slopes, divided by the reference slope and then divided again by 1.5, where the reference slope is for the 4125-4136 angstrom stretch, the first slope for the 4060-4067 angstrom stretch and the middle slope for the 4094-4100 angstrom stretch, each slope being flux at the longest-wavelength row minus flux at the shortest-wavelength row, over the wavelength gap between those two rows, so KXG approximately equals 0.6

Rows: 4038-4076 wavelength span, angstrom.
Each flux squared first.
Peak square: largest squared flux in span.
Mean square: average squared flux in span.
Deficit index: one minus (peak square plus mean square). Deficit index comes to -60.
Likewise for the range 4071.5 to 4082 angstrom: -59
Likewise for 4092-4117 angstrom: -63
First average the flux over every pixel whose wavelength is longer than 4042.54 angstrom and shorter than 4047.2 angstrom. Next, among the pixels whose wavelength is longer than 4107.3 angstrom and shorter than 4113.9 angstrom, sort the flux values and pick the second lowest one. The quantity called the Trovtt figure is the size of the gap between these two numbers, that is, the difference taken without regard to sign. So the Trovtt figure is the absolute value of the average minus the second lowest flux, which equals 0.12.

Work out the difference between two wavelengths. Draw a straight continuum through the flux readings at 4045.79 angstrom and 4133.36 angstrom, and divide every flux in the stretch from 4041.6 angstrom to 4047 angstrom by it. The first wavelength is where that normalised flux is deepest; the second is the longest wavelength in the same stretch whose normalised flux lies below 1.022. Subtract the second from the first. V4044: -3.7 angstrom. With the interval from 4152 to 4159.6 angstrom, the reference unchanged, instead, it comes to -2.9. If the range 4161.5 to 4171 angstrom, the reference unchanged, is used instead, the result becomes -1.9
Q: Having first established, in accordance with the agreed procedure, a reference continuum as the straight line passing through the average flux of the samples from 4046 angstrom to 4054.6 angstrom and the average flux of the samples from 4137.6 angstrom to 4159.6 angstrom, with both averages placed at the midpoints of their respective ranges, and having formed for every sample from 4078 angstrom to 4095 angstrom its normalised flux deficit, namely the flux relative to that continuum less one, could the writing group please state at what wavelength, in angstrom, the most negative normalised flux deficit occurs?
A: 4079.47 angstrom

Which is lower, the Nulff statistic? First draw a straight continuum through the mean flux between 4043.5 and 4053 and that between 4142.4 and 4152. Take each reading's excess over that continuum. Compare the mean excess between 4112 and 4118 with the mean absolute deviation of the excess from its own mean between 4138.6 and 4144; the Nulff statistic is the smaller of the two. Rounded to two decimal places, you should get 0.12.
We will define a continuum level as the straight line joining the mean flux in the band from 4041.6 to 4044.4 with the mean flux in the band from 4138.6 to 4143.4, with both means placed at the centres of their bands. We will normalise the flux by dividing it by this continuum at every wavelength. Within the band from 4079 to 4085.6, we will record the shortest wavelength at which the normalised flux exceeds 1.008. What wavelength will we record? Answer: 4081.35 angstrom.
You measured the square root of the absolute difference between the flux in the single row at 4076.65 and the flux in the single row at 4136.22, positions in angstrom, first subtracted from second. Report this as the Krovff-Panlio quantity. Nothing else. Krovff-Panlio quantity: 0.70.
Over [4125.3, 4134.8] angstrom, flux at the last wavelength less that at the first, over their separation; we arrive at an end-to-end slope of -0.006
